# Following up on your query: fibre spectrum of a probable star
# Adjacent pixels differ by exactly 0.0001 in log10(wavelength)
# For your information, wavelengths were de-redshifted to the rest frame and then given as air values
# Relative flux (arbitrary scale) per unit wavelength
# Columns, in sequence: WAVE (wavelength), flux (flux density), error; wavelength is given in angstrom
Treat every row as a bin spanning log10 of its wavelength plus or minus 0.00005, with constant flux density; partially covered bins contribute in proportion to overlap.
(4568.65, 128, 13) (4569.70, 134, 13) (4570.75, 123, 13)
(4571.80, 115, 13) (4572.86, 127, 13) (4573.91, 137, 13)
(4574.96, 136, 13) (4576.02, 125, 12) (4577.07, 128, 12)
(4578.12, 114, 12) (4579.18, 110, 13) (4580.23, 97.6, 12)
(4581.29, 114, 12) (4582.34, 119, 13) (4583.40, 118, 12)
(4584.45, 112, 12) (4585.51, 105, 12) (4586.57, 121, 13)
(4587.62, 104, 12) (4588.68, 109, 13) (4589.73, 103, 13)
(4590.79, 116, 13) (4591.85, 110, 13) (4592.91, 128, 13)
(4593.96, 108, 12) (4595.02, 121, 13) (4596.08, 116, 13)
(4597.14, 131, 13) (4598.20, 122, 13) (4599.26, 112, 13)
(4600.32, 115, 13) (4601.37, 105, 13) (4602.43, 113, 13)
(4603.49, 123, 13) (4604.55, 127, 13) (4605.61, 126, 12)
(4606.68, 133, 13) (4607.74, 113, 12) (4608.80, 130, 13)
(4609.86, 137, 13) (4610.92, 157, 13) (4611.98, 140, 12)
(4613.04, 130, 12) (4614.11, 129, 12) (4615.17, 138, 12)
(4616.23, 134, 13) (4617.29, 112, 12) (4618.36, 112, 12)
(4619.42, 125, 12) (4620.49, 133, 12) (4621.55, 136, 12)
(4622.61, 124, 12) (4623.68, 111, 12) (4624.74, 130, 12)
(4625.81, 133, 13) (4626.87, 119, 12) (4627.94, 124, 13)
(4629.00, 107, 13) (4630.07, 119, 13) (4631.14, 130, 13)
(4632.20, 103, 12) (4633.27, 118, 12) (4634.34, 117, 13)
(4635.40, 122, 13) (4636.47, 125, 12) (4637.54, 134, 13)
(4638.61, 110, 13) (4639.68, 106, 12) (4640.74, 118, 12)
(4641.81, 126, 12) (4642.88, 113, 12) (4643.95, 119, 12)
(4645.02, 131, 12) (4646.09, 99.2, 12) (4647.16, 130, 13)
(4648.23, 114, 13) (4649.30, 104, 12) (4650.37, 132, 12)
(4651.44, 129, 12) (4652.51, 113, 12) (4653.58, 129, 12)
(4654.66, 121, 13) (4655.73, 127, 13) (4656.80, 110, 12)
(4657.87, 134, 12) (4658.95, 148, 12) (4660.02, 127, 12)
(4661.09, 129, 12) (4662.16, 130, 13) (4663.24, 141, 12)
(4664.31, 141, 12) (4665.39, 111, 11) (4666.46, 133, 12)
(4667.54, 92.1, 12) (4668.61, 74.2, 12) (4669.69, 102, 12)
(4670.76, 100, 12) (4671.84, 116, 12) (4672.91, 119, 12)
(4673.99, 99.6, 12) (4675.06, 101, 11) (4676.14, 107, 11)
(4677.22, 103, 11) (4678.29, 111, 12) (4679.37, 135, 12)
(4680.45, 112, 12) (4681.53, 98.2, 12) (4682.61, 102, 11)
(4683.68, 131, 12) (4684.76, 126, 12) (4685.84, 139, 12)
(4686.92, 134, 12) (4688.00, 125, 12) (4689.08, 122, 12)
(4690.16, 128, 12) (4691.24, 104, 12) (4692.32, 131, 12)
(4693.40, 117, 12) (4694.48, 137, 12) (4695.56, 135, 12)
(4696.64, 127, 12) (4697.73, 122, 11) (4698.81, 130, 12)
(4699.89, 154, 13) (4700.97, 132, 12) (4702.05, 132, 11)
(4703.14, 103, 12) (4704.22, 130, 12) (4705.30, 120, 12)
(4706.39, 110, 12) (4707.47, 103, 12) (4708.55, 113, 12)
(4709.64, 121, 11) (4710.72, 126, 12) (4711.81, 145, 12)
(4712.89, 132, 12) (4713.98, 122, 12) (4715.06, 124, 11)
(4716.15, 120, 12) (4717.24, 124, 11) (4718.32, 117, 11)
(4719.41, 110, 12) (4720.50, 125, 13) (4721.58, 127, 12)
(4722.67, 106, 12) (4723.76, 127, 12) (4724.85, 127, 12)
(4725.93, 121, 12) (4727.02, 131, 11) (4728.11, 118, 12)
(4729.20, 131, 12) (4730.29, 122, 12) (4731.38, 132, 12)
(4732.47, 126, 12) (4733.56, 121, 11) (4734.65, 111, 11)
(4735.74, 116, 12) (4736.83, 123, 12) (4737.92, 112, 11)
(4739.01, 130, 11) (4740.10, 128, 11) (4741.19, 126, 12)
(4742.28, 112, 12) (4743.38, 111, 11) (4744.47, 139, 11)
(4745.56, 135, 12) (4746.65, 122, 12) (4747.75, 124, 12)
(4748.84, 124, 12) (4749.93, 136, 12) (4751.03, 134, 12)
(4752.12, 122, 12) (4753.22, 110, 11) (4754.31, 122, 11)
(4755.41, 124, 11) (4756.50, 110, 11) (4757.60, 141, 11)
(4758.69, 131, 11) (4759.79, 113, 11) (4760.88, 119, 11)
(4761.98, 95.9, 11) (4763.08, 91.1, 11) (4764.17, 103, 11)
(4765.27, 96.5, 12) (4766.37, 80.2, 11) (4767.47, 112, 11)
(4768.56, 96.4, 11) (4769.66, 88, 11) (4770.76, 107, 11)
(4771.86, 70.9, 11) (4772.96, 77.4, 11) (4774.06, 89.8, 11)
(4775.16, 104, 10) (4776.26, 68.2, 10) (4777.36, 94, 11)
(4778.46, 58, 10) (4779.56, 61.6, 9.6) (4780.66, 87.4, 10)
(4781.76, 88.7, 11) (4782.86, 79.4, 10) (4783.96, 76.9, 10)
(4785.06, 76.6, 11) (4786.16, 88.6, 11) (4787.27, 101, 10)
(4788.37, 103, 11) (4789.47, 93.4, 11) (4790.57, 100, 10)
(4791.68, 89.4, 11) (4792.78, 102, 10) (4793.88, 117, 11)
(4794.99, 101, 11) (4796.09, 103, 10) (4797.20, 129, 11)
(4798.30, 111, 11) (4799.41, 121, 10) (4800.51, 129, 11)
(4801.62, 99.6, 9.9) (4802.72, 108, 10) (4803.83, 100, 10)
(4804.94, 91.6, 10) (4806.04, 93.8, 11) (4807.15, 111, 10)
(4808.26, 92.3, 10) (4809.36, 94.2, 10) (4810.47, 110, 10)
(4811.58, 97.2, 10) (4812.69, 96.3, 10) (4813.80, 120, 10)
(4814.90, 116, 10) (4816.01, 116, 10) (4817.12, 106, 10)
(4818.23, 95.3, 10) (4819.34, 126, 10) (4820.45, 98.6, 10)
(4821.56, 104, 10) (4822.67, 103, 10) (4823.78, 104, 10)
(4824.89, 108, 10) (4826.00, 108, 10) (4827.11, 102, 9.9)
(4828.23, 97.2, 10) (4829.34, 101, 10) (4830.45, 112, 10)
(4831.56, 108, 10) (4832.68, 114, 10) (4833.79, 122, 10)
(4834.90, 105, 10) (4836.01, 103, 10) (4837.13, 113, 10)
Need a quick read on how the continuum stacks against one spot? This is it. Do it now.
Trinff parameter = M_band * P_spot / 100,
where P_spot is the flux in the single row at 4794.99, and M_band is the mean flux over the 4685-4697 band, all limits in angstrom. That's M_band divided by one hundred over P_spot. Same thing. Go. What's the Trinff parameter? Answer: 128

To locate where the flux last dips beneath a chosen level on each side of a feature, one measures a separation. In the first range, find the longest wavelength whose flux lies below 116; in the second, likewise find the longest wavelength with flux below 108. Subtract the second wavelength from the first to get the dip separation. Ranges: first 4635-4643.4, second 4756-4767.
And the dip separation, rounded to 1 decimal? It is -123.5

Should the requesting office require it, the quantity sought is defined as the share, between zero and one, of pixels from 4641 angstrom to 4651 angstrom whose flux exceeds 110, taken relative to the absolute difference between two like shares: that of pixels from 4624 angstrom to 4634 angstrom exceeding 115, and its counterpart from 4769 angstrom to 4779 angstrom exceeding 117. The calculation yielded 1.0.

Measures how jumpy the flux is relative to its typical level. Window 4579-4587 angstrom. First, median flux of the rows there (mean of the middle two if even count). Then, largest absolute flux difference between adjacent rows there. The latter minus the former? -97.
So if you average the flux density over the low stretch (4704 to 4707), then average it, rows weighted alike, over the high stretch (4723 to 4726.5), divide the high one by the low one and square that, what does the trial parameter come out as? 1.1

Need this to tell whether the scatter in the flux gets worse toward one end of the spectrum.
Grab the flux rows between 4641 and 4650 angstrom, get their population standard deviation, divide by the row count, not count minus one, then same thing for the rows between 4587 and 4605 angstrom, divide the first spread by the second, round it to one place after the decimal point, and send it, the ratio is 1.3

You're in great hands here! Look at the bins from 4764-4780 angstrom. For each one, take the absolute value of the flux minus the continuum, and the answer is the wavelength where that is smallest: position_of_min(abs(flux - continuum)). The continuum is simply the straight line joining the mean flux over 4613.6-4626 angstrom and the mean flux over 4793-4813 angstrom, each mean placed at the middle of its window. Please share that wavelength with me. 4767.47 angstrom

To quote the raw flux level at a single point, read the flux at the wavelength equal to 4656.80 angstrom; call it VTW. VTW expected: 110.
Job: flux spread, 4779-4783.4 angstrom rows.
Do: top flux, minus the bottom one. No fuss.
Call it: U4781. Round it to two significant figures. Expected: 27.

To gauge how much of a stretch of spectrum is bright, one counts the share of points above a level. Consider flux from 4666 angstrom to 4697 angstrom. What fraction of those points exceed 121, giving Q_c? 0.45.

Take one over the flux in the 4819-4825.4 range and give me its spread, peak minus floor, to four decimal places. 0.0022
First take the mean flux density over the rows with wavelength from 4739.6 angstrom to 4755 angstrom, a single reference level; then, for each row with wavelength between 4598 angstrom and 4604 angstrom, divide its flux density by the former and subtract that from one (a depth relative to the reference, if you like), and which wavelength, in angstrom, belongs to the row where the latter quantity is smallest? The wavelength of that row 4603.49 angstrom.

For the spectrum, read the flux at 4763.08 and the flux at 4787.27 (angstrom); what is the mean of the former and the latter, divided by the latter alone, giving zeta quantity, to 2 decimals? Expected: 0.95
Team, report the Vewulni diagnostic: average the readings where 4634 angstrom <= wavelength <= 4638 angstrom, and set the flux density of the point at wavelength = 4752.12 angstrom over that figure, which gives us 0.98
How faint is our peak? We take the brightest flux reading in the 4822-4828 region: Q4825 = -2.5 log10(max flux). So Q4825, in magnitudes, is -5.08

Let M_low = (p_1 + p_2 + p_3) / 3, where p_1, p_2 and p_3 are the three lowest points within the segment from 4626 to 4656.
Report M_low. 102.1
